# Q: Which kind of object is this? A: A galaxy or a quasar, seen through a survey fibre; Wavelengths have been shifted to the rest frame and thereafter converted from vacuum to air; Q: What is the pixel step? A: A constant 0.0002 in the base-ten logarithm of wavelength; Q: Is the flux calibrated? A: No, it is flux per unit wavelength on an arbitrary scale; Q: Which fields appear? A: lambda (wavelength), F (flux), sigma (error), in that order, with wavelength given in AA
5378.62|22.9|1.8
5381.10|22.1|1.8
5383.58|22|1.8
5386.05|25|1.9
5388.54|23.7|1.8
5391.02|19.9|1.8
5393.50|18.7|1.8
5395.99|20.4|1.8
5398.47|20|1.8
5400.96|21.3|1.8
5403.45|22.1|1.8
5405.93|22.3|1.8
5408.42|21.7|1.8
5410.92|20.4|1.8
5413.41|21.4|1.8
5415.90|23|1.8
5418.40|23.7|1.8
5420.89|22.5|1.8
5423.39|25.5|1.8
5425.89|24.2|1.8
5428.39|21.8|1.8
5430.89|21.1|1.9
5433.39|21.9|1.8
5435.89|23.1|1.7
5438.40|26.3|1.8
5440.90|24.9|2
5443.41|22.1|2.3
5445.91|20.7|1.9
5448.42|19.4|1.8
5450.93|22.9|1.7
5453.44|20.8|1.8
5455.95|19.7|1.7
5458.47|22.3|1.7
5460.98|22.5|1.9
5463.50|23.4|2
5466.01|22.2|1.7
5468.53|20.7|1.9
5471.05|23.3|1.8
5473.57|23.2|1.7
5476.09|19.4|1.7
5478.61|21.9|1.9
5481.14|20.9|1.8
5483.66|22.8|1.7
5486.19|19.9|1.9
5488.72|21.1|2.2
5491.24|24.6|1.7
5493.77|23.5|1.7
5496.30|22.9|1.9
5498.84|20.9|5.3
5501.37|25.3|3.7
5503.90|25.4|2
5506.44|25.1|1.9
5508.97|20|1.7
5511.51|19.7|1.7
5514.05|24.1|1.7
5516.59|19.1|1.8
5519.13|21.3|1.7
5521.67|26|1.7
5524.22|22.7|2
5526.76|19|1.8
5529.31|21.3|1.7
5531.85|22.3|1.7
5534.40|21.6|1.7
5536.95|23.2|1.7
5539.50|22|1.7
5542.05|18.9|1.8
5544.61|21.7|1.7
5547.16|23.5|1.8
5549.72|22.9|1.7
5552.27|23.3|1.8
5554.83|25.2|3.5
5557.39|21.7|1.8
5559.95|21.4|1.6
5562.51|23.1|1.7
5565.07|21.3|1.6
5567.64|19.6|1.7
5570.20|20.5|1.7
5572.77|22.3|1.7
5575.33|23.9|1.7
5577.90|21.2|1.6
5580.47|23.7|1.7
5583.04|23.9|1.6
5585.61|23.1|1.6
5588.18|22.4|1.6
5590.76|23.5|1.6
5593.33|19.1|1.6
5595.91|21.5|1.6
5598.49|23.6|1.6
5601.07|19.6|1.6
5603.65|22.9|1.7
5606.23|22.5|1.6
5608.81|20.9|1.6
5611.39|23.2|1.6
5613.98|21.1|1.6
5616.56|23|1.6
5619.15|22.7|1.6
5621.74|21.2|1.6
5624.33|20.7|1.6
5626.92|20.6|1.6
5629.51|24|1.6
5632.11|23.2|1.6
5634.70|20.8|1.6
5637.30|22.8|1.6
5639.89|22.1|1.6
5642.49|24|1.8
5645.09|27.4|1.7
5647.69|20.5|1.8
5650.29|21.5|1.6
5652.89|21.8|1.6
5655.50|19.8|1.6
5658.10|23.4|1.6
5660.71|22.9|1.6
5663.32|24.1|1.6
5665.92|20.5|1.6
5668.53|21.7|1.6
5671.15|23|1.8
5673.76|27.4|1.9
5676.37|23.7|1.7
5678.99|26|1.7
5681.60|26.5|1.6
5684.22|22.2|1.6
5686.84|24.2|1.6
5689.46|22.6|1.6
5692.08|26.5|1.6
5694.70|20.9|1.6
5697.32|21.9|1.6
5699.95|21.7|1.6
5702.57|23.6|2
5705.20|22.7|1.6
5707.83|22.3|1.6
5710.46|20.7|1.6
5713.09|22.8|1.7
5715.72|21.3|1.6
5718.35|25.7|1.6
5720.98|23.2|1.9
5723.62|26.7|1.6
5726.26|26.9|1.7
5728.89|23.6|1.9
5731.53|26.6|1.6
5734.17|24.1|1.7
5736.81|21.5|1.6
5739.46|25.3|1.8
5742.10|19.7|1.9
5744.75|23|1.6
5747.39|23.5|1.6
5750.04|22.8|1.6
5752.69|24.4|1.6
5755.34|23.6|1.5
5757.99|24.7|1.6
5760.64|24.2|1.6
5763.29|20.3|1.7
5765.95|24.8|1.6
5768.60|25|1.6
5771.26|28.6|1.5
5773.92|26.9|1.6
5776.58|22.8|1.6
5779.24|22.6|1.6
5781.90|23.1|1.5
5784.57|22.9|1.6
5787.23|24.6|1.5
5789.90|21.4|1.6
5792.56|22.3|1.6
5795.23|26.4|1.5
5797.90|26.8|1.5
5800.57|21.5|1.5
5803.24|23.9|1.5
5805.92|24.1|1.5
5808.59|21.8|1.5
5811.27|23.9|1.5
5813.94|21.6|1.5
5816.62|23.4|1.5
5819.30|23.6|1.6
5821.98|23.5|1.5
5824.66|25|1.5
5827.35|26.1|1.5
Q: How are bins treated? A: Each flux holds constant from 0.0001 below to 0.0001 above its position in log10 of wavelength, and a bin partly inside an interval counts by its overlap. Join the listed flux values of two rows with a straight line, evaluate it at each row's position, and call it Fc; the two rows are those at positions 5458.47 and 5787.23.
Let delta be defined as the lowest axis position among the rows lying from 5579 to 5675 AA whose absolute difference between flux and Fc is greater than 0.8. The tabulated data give 5588.18 AA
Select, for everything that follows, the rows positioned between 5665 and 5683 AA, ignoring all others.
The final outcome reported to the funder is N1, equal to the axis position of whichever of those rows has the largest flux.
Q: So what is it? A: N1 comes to 5673.76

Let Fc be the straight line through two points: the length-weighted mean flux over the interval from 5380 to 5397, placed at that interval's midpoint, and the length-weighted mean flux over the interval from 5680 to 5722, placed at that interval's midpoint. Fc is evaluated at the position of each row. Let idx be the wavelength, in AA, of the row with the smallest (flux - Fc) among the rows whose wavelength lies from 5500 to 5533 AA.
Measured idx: 5526.76 AA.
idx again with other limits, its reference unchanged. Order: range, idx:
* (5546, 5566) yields 5565.07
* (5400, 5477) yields 5476.09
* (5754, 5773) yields 5763.29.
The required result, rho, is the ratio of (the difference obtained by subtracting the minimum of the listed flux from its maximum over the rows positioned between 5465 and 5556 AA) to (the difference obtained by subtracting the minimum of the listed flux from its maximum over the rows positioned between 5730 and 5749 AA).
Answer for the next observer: 1.0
